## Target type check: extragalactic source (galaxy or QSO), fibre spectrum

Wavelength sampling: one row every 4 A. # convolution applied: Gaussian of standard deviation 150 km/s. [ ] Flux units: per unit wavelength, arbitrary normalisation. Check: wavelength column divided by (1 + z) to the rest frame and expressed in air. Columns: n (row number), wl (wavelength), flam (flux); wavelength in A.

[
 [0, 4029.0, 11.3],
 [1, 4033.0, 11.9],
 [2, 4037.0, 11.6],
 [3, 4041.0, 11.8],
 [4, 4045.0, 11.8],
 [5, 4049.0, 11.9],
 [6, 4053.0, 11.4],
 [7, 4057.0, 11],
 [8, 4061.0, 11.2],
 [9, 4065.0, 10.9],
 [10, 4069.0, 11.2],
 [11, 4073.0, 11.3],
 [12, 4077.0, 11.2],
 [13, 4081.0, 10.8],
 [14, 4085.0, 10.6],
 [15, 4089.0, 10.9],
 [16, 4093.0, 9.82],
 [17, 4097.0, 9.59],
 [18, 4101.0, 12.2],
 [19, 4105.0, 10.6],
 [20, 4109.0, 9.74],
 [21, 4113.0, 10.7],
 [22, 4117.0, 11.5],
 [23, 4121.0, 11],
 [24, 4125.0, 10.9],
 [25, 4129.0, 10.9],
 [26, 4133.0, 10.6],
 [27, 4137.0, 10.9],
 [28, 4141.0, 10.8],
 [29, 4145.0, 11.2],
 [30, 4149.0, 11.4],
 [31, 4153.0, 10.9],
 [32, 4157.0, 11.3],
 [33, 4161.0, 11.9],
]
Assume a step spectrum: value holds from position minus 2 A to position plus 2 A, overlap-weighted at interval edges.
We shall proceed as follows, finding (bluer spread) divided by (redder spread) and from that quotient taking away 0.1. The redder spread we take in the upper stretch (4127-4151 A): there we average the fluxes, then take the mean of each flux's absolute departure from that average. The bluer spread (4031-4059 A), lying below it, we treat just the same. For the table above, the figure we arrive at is 1.0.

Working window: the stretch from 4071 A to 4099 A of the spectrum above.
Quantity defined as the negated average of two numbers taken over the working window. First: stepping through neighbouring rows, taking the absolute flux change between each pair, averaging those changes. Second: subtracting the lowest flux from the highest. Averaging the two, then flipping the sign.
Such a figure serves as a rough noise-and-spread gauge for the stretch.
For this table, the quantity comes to -1.05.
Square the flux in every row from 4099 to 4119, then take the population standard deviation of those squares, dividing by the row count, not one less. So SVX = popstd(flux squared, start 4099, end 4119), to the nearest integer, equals 18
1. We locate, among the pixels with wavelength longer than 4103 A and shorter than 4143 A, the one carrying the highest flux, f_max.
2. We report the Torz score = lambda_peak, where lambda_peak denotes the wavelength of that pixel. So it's 4117.0 A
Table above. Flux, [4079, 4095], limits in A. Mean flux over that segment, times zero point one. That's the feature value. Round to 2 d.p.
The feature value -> 1.05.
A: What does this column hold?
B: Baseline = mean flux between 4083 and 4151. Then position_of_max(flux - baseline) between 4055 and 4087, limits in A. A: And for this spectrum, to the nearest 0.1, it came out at 4073.0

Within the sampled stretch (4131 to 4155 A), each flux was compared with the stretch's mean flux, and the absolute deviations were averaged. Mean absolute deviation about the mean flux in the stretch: 0.222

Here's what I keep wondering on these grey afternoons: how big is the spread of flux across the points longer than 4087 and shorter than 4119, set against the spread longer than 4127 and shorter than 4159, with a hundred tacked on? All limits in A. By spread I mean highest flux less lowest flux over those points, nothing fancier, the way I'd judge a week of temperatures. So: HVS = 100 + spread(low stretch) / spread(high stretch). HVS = 103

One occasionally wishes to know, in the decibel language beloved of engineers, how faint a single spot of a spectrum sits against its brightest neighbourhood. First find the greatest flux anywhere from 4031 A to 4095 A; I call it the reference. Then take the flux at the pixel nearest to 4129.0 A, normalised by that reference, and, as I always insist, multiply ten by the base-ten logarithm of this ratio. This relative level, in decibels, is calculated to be -0.38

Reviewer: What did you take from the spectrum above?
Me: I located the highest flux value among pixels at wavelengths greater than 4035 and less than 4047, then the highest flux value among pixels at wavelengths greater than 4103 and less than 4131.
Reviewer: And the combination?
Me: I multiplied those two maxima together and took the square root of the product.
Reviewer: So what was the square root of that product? 11.6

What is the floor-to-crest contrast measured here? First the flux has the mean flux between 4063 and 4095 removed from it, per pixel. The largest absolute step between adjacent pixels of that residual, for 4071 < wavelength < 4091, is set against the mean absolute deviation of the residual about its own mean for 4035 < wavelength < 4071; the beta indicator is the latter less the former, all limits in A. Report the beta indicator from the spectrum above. -0.09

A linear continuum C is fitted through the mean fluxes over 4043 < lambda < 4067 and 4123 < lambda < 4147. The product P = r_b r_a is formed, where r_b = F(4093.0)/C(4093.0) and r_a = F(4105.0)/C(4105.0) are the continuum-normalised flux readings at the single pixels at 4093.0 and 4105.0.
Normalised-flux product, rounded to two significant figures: 0.84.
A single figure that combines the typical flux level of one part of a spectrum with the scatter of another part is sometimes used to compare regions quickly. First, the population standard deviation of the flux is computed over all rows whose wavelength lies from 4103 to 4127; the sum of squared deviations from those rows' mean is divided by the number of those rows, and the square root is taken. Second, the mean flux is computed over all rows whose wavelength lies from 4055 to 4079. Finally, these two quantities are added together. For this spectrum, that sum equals 11.7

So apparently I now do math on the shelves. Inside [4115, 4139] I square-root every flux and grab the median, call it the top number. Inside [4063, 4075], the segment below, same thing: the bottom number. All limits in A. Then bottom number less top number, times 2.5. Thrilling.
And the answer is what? 0.1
